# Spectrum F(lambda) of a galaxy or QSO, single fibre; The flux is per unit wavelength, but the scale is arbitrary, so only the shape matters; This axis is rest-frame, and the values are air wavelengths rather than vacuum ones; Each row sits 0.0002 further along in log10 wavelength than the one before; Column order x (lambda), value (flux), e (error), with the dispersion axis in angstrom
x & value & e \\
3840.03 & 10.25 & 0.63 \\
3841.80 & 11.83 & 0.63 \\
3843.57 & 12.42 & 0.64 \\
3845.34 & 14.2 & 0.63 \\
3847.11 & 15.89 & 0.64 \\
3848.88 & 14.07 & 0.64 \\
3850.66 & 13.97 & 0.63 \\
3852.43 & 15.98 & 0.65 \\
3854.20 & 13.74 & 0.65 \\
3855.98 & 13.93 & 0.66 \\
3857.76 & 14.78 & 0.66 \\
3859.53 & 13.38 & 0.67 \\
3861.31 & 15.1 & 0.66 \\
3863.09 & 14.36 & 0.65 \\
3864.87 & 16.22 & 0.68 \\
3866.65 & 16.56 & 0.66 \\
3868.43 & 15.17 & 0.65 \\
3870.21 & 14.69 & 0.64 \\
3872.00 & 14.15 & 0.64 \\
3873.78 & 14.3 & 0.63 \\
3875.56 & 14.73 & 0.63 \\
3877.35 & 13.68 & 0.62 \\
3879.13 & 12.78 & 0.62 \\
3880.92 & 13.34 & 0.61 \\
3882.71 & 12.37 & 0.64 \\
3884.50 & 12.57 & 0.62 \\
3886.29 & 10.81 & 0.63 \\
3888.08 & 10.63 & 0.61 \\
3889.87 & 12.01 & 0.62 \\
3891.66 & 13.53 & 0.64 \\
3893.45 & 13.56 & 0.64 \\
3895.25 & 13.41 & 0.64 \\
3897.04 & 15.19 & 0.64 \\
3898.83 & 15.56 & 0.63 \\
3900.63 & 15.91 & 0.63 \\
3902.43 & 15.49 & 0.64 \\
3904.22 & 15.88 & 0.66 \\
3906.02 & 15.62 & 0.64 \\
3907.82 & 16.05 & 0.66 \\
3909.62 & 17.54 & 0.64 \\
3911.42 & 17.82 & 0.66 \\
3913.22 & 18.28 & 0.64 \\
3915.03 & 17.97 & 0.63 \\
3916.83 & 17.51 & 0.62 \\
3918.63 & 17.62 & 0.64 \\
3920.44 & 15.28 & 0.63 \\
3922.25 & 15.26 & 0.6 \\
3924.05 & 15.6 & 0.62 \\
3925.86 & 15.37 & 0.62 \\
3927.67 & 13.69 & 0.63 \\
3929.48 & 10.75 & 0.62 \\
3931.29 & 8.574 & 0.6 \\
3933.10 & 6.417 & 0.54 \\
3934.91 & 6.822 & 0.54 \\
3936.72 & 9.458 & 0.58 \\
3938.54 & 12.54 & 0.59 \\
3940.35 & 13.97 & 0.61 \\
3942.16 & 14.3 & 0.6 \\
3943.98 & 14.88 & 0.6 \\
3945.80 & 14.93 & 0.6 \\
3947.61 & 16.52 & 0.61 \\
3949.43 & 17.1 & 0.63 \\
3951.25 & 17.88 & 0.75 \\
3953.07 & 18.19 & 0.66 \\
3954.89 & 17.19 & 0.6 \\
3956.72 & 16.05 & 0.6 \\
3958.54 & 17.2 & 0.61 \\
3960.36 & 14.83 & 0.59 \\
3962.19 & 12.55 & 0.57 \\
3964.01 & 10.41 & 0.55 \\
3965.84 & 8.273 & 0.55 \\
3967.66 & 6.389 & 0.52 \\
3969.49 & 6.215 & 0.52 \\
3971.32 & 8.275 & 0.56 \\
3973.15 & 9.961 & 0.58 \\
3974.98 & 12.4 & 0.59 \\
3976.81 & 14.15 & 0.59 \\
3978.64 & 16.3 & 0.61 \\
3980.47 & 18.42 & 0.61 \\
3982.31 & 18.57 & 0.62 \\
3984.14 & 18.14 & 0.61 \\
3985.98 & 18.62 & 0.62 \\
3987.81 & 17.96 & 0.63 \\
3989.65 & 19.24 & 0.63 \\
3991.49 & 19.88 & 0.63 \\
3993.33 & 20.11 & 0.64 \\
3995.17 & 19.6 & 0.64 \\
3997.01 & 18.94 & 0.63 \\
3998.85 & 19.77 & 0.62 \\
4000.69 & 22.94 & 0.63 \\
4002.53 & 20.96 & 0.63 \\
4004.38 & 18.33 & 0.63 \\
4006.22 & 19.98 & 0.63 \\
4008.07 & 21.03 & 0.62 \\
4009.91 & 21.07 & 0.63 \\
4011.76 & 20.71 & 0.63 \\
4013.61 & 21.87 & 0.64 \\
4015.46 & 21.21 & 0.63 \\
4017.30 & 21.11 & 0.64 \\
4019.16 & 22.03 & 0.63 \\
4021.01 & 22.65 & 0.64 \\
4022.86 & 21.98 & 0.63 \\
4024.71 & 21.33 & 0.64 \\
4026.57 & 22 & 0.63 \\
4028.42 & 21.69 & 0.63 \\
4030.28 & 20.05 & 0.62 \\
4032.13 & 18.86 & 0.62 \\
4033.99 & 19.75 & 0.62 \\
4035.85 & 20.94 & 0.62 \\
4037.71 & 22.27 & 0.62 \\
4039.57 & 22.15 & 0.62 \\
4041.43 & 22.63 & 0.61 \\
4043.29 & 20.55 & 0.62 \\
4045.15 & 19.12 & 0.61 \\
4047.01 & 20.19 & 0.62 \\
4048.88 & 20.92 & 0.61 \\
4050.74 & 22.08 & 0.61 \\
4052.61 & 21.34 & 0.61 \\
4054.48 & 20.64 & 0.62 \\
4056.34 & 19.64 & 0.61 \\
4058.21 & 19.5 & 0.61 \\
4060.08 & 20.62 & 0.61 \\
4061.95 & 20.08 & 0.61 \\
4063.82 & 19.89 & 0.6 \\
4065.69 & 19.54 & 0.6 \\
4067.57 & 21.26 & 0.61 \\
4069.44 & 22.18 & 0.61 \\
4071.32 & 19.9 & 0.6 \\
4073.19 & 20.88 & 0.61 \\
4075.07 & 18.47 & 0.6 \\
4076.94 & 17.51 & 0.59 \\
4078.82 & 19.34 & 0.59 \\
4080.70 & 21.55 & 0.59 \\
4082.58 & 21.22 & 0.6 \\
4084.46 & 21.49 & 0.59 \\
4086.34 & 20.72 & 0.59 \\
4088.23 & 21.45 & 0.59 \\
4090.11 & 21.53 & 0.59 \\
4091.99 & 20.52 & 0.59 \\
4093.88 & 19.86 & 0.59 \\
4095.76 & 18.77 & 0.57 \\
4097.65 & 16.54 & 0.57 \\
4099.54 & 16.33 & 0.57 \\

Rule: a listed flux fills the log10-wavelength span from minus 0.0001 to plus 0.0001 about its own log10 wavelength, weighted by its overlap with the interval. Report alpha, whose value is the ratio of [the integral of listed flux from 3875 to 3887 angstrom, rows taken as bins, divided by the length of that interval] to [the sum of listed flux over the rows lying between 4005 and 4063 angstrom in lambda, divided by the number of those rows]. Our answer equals 0.61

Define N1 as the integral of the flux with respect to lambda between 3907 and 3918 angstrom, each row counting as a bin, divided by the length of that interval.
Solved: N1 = 18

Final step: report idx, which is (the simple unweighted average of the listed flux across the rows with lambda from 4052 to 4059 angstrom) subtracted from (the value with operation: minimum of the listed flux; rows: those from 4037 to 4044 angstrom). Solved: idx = 0.3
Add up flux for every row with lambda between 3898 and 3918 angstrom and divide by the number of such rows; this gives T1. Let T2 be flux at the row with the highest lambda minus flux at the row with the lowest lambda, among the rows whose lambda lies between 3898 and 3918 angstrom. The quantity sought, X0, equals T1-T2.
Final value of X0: 14.7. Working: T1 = 16.7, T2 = 2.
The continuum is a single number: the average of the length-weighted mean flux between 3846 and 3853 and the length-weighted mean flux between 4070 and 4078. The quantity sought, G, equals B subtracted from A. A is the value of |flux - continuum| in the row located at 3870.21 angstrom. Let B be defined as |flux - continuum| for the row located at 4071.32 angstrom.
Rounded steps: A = 2.4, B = 3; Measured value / -0.3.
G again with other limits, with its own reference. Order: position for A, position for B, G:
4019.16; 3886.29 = -1.4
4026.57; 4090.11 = 0.5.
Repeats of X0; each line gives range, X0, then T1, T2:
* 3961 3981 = 5.3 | 11.2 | 6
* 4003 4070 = 17.0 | 20.9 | 4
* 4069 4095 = 22.8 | 20.5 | -2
